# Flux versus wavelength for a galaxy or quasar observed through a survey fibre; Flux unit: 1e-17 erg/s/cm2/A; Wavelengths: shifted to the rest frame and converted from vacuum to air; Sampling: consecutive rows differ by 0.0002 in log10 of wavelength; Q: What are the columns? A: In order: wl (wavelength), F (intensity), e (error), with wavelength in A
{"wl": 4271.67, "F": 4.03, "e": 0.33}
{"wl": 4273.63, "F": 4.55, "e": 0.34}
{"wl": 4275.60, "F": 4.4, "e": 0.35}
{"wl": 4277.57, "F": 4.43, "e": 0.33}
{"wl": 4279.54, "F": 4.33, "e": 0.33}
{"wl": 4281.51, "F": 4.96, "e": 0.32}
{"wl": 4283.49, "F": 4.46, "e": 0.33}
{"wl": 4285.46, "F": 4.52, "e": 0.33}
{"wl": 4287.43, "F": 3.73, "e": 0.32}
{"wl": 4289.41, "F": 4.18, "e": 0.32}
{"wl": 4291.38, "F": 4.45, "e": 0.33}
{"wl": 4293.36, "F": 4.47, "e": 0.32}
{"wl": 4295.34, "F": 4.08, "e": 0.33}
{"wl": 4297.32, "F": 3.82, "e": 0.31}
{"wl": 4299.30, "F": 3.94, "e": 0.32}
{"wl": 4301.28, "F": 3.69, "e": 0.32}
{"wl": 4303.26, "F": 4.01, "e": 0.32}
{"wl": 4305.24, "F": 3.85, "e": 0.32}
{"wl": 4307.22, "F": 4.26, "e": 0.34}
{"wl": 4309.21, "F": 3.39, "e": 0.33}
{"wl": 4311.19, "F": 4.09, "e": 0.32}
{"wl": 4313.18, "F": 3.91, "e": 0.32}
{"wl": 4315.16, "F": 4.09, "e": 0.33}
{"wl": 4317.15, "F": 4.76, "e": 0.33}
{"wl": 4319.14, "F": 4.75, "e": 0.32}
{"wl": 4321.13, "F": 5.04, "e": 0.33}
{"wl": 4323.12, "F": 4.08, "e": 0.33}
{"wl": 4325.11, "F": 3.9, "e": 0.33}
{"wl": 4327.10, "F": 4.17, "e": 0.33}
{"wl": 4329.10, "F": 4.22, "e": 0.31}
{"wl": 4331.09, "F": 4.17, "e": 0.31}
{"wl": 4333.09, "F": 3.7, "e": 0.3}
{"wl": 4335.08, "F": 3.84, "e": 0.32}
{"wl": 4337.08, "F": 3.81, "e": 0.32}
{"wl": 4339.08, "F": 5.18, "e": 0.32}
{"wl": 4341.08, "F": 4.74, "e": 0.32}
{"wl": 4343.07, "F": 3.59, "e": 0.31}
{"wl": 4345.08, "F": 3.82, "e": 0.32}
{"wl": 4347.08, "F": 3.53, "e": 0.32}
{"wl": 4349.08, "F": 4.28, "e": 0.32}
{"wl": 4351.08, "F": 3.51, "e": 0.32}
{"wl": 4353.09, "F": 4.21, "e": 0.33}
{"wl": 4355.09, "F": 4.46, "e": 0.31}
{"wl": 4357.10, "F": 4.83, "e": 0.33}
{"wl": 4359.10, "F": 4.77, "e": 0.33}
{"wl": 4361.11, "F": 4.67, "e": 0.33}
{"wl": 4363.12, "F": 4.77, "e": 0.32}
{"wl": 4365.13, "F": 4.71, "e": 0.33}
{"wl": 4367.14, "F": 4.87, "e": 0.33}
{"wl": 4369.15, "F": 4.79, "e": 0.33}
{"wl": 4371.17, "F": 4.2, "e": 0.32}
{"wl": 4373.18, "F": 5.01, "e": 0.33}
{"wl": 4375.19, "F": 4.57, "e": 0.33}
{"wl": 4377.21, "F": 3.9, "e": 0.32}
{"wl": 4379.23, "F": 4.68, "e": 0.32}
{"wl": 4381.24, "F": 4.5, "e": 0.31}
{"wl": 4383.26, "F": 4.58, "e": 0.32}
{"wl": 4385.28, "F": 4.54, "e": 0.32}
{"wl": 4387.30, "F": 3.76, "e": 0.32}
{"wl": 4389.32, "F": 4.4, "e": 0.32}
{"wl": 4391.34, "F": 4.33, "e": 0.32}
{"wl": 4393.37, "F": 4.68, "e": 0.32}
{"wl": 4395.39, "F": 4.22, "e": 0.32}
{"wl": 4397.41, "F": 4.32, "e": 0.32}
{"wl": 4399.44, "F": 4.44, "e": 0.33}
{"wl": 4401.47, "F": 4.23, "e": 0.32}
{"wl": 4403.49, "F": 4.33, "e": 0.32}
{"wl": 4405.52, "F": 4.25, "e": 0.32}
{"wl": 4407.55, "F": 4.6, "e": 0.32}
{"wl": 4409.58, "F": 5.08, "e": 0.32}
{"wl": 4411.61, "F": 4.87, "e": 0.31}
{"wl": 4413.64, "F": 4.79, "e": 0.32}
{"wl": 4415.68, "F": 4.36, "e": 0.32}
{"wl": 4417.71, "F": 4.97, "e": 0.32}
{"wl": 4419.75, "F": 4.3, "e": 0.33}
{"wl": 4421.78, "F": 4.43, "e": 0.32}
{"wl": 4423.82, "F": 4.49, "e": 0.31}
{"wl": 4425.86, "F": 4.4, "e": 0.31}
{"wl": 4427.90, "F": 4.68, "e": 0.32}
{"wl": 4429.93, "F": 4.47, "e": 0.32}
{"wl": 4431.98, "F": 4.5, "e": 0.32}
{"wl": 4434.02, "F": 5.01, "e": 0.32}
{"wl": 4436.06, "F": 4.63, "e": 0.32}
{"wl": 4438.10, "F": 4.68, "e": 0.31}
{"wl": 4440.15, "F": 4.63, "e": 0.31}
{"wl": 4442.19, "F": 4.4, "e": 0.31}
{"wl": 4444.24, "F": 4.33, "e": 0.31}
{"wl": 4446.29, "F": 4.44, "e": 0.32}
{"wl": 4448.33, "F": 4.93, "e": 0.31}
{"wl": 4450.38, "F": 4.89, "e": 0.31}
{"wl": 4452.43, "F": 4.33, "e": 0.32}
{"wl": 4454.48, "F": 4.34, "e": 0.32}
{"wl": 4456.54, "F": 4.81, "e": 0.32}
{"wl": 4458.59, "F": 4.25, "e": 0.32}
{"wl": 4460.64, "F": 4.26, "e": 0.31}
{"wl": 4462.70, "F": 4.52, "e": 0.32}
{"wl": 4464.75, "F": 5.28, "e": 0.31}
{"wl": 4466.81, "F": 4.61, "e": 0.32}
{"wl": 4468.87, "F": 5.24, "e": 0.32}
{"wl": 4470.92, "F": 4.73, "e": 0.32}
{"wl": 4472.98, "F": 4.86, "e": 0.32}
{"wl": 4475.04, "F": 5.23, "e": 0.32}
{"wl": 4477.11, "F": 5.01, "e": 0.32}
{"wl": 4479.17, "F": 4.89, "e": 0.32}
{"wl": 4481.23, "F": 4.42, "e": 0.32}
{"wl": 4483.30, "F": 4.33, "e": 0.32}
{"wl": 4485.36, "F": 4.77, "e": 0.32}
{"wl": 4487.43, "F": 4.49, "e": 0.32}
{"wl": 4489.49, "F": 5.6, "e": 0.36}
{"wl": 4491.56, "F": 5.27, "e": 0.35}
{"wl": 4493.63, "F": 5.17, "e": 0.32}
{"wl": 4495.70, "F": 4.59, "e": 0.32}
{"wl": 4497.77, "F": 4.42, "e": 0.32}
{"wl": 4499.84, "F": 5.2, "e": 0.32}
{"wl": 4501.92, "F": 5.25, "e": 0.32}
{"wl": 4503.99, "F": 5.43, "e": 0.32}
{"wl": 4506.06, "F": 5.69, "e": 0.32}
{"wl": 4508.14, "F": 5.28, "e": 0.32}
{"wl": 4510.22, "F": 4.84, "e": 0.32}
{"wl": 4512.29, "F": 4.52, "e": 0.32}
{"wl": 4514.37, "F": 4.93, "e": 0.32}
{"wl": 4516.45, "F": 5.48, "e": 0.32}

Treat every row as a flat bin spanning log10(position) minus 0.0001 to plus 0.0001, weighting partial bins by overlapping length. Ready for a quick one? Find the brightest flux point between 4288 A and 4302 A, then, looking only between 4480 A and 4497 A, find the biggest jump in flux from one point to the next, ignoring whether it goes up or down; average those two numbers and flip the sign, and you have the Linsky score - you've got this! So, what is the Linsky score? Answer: -2.79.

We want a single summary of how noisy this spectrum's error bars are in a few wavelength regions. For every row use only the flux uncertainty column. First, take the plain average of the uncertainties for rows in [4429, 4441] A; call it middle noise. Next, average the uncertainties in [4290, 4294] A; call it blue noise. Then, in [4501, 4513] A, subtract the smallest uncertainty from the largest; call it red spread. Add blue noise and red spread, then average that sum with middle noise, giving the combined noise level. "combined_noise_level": 0.321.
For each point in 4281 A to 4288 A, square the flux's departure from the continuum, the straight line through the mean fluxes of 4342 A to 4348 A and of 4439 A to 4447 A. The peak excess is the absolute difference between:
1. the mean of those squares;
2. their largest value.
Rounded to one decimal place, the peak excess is 1.5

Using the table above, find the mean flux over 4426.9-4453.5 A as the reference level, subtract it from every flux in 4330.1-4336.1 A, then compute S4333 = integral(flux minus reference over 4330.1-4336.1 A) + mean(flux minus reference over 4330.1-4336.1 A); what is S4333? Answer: -5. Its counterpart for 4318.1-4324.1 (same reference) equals 0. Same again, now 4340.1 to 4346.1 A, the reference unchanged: -4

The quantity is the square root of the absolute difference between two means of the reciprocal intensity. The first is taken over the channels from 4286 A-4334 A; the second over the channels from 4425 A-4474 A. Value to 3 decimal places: 0.168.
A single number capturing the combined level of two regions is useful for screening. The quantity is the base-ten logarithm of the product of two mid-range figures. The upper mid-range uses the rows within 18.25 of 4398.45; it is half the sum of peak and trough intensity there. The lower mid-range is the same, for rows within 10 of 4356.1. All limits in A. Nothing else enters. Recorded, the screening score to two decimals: 1.27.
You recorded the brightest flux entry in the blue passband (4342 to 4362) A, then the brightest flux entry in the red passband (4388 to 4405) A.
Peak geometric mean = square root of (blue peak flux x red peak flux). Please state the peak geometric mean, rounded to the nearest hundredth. 4.75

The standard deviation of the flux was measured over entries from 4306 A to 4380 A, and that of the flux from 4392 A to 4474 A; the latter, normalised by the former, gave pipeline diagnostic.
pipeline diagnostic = 0.59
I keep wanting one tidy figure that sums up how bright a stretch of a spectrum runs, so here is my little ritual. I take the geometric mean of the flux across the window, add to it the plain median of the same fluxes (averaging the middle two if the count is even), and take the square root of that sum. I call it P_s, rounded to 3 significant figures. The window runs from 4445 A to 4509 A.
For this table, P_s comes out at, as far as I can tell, 3.11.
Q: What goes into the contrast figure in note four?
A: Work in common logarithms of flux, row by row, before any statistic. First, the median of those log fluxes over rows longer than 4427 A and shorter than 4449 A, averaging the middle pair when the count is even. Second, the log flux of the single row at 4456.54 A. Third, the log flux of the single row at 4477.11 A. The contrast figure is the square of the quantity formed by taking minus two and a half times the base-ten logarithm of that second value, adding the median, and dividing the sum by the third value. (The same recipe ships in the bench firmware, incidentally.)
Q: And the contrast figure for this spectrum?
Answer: 2.39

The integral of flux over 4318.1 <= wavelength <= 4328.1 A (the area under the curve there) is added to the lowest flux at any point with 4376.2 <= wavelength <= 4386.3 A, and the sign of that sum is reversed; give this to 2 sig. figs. -48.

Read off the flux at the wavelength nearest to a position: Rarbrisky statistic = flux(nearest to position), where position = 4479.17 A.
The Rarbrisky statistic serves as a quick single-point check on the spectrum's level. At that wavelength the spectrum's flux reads 4.89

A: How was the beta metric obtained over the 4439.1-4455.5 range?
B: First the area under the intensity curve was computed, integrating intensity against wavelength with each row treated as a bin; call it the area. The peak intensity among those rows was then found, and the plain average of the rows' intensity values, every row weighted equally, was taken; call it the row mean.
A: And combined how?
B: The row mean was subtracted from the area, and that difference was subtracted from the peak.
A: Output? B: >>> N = -64.9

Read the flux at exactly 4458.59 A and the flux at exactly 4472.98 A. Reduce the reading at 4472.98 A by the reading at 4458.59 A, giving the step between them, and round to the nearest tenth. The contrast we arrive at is 0.6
